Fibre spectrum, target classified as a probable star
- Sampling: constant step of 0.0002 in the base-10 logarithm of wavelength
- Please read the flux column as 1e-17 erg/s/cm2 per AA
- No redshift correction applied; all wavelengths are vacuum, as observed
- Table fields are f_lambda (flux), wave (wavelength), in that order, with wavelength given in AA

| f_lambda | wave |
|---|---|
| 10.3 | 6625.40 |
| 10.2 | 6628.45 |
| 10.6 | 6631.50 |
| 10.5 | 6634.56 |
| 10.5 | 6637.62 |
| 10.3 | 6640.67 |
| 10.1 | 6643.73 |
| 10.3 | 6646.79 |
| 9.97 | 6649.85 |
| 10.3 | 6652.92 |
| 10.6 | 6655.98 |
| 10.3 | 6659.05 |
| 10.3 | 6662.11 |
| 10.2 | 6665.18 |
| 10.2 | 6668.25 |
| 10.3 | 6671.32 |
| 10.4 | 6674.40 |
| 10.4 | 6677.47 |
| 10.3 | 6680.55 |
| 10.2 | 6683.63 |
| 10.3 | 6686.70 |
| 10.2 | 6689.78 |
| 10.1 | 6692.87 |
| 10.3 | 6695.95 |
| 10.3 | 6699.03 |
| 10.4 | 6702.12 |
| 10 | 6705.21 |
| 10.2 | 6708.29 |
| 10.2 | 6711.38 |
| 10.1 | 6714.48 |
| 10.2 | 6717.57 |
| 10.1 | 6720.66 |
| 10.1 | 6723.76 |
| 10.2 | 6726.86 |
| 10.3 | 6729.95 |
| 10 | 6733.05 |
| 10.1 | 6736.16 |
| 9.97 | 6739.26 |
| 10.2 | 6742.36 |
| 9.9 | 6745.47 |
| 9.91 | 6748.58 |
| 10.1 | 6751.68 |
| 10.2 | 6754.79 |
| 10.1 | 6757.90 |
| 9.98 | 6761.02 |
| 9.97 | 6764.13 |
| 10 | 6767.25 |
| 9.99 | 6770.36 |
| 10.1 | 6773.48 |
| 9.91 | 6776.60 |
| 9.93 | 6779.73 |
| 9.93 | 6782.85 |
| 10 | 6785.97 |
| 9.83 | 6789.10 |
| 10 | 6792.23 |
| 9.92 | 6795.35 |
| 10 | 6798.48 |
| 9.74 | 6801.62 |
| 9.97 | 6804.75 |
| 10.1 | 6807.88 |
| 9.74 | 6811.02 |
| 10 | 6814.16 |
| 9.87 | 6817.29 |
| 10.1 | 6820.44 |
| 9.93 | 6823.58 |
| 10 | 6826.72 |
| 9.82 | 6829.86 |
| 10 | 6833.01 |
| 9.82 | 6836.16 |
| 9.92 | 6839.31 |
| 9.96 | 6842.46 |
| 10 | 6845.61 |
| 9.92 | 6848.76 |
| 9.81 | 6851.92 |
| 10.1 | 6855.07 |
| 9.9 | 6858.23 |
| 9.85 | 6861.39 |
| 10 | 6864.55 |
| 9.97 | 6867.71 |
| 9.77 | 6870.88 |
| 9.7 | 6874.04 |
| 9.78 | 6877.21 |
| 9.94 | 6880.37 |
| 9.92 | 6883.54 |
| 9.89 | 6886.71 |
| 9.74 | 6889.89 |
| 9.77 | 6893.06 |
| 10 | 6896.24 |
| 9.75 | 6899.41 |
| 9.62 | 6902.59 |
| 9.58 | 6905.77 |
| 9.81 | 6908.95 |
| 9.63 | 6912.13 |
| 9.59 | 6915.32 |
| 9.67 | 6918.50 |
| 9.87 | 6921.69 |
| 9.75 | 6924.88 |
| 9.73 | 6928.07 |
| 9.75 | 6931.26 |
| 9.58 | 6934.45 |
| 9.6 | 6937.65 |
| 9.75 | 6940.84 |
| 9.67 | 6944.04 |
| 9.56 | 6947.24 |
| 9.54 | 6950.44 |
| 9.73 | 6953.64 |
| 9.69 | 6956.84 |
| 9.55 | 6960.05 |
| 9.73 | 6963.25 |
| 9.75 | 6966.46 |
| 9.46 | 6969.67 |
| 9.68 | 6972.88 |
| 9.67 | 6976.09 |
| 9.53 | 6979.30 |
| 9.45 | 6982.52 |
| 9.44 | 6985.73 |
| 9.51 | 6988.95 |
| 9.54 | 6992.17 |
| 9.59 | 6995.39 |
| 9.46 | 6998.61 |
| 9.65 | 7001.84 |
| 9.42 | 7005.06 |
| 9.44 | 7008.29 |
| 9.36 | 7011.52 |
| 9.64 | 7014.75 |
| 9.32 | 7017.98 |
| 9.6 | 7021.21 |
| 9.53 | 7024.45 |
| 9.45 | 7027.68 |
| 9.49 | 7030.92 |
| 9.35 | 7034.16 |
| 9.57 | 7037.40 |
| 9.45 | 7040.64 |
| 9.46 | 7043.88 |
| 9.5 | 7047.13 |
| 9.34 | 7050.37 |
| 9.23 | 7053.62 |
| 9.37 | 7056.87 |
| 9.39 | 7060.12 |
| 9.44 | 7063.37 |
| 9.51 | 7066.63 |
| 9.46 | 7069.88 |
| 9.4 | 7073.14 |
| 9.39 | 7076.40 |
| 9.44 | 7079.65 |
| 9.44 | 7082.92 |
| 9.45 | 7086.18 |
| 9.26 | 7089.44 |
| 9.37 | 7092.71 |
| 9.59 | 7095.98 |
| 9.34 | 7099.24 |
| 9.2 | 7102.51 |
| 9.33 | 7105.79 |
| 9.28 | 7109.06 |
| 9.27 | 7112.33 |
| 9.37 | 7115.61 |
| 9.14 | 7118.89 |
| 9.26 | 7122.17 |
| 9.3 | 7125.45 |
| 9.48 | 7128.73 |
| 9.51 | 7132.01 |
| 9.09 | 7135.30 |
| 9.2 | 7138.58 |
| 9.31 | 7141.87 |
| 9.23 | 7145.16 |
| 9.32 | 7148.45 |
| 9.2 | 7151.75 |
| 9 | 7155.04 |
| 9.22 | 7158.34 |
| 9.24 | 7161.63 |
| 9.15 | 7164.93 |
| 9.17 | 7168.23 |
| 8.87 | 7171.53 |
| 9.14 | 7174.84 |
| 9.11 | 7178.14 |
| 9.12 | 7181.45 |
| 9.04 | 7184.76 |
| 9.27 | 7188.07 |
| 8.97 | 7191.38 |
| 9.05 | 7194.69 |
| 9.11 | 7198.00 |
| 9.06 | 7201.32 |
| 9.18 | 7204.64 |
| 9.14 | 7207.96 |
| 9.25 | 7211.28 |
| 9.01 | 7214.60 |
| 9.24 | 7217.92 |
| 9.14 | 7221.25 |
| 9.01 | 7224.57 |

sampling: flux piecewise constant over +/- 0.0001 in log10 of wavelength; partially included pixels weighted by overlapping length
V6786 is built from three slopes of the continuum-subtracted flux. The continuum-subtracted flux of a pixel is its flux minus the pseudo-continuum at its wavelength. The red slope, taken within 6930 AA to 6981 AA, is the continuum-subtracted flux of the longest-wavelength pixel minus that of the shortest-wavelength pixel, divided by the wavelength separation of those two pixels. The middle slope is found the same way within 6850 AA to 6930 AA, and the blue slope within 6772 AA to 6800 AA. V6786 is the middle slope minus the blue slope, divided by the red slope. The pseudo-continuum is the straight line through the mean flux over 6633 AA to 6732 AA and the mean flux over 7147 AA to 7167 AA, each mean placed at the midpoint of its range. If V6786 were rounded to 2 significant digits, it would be -1.3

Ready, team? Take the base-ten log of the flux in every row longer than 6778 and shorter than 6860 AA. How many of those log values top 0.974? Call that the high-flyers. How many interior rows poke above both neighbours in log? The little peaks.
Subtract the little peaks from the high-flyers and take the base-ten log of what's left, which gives 1.20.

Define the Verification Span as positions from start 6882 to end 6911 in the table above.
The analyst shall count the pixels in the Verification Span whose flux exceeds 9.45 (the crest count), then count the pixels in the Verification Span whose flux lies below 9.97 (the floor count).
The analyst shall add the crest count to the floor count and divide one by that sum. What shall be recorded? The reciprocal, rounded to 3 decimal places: 0.059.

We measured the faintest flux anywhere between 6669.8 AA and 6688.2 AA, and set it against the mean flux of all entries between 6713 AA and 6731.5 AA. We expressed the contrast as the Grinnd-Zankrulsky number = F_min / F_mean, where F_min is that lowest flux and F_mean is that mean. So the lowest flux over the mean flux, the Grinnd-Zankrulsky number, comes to 1.00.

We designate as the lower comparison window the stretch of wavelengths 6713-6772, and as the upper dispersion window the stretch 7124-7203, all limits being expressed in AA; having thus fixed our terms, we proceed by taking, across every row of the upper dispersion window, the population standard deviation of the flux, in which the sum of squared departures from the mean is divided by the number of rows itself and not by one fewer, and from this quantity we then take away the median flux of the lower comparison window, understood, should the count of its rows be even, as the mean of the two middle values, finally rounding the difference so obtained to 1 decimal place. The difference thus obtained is -10.0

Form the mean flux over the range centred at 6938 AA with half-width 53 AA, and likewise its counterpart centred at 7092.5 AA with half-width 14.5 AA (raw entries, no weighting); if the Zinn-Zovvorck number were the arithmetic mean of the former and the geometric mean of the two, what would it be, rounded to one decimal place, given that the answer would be 9.6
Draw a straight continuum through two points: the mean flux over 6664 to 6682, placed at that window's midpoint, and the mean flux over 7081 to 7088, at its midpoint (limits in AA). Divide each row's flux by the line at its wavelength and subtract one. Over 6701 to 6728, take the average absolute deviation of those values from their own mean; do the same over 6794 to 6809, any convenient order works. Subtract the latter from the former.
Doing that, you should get -0.0021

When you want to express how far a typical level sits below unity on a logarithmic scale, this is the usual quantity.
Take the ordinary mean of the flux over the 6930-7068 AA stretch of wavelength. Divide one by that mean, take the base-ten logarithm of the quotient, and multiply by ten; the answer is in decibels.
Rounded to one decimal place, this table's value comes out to -9.8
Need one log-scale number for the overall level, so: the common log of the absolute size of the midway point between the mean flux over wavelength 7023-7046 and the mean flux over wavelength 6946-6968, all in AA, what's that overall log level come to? 0.98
